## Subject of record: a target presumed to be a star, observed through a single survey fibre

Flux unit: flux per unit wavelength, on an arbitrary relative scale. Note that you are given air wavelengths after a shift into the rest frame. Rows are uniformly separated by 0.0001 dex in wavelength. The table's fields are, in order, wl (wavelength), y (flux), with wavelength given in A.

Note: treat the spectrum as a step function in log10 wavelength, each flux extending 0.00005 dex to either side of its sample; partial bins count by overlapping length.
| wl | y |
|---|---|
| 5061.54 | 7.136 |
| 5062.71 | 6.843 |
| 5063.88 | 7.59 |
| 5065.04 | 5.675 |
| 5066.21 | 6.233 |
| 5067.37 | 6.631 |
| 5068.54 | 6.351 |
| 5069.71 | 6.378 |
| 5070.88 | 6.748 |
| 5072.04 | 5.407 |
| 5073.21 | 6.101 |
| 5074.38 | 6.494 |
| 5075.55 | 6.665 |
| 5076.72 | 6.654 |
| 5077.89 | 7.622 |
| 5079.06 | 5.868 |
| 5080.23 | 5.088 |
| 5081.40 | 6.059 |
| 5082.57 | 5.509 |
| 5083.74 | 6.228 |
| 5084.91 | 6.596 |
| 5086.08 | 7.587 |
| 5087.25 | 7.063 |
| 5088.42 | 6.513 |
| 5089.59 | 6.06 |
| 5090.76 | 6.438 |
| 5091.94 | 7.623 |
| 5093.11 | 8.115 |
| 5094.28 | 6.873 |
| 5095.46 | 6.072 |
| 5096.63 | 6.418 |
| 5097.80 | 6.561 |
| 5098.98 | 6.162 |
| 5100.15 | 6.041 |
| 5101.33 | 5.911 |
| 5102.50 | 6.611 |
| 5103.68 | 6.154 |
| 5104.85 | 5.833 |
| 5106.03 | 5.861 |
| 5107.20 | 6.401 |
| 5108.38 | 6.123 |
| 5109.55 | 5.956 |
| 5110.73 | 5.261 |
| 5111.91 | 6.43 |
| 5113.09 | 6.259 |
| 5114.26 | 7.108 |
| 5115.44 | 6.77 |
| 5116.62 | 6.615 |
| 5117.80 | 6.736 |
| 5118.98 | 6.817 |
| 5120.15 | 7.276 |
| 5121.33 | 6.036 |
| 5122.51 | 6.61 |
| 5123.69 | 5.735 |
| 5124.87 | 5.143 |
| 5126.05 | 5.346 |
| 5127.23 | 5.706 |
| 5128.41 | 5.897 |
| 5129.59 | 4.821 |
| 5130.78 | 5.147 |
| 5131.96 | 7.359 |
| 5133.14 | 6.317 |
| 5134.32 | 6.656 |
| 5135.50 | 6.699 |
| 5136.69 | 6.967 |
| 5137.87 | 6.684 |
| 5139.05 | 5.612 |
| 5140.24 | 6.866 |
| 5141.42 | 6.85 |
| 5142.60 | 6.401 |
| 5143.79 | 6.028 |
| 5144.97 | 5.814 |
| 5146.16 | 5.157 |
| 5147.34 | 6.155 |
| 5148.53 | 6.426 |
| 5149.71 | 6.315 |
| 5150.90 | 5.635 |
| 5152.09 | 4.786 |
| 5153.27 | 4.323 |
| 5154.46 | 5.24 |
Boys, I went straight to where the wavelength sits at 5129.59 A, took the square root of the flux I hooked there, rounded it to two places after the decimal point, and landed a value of 2.20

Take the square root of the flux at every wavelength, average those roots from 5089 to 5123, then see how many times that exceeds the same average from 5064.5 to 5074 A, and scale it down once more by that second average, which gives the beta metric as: 0.410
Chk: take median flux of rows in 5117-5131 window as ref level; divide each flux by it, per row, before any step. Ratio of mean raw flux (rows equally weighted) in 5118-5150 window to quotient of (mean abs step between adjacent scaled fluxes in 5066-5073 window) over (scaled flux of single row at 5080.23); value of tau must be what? 65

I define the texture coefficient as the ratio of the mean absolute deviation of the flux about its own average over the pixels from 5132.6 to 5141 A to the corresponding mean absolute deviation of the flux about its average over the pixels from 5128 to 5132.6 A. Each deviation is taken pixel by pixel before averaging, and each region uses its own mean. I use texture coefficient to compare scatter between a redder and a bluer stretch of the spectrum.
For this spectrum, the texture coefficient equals 0.40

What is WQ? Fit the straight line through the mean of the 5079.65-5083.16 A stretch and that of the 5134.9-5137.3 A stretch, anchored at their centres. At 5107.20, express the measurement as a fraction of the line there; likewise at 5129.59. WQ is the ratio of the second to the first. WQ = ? 0.69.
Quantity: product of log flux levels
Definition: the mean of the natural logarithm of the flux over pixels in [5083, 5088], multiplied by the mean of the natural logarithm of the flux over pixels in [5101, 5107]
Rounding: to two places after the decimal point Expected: 3.47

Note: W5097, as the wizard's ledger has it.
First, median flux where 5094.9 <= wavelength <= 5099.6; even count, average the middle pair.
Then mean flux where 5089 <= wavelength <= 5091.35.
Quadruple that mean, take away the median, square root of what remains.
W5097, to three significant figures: 4.33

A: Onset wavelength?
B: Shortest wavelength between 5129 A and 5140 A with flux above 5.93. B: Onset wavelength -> 5131.96 A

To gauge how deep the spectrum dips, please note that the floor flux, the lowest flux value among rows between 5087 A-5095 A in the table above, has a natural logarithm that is 1.80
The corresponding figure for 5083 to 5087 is 1.83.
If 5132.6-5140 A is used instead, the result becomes 1.72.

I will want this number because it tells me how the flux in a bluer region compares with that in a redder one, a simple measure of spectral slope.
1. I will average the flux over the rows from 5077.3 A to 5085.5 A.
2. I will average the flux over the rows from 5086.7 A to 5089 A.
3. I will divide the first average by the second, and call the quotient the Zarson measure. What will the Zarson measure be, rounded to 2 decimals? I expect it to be 0.90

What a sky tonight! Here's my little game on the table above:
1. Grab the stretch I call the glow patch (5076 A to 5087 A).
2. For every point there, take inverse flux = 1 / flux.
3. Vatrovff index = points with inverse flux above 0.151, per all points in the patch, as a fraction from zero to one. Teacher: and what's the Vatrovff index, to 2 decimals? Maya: 0.67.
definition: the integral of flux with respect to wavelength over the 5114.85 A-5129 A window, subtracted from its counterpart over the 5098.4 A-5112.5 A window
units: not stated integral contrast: -2.6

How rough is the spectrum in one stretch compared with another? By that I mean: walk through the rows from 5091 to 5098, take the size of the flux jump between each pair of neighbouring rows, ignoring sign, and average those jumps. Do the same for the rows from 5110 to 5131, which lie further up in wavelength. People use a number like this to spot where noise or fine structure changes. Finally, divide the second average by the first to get 0.85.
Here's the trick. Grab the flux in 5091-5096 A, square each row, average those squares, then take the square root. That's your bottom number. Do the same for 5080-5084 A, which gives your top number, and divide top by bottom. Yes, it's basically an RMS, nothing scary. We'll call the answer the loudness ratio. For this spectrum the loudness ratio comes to 0.80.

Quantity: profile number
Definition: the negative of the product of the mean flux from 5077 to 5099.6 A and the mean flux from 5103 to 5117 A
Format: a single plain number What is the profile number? -40.8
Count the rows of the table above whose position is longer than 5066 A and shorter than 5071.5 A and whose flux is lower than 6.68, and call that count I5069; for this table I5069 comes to 4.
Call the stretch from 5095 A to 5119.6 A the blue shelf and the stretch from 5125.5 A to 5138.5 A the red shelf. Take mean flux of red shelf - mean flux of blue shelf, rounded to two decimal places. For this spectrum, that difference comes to -0.15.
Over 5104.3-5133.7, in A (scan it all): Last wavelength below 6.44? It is 5133.14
